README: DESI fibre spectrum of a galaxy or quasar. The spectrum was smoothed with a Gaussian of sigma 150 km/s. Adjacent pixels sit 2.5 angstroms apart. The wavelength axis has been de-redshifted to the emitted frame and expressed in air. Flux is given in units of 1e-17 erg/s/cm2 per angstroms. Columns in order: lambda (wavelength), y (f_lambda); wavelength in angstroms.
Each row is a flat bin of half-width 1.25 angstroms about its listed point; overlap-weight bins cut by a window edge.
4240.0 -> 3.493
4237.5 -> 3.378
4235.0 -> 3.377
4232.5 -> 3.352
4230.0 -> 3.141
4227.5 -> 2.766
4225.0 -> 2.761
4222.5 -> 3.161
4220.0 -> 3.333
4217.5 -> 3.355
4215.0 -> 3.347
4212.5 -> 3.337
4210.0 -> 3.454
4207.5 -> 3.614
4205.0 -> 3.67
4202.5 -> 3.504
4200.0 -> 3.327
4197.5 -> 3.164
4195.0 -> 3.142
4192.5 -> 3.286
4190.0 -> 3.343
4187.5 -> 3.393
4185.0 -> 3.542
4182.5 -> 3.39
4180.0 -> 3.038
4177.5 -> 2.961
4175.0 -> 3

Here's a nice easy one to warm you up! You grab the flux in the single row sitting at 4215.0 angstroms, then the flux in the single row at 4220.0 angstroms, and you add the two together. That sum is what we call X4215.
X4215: 6.7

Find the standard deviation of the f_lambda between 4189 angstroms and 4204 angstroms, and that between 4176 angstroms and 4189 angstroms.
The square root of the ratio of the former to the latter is 0.73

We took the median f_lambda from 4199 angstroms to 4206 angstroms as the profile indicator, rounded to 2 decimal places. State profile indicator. 3.50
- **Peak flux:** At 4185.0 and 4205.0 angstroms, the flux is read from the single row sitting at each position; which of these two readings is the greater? 3.7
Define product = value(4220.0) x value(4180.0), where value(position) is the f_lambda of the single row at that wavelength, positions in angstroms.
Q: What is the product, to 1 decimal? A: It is 10.1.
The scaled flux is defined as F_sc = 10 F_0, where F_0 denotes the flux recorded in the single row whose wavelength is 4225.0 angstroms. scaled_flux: 27.6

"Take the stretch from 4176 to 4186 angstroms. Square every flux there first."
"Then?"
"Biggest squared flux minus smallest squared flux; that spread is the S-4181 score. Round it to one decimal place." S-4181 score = 3.8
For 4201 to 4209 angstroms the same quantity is 1.2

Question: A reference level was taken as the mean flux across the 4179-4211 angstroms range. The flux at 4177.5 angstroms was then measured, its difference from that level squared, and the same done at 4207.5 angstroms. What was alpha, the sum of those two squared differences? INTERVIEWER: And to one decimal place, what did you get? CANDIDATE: 0.2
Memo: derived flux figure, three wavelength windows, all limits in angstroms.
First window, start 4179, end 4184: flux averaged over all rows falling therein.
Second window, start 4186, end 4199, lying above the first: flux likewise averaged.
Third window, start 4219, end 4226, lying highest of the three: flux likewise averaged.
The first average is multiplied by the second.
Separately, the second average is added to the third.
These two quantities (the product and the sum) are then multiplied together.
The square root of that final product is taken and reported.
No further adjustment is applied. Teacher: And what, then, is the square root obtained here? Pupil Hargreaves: 8.2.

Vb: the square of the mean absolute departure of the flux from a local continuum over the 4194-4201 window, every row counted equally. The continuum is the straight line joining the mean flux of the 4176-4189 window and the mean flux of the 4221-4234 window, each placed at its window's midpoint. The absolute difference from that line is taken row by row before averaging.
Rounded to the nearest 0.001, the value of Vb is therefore 0.006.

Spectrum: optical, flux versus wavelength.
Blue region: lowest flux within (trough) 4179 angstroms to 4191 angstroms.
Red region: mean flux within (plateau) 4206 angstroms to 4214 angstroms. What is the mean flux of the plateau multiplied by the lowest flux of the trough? 10.54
